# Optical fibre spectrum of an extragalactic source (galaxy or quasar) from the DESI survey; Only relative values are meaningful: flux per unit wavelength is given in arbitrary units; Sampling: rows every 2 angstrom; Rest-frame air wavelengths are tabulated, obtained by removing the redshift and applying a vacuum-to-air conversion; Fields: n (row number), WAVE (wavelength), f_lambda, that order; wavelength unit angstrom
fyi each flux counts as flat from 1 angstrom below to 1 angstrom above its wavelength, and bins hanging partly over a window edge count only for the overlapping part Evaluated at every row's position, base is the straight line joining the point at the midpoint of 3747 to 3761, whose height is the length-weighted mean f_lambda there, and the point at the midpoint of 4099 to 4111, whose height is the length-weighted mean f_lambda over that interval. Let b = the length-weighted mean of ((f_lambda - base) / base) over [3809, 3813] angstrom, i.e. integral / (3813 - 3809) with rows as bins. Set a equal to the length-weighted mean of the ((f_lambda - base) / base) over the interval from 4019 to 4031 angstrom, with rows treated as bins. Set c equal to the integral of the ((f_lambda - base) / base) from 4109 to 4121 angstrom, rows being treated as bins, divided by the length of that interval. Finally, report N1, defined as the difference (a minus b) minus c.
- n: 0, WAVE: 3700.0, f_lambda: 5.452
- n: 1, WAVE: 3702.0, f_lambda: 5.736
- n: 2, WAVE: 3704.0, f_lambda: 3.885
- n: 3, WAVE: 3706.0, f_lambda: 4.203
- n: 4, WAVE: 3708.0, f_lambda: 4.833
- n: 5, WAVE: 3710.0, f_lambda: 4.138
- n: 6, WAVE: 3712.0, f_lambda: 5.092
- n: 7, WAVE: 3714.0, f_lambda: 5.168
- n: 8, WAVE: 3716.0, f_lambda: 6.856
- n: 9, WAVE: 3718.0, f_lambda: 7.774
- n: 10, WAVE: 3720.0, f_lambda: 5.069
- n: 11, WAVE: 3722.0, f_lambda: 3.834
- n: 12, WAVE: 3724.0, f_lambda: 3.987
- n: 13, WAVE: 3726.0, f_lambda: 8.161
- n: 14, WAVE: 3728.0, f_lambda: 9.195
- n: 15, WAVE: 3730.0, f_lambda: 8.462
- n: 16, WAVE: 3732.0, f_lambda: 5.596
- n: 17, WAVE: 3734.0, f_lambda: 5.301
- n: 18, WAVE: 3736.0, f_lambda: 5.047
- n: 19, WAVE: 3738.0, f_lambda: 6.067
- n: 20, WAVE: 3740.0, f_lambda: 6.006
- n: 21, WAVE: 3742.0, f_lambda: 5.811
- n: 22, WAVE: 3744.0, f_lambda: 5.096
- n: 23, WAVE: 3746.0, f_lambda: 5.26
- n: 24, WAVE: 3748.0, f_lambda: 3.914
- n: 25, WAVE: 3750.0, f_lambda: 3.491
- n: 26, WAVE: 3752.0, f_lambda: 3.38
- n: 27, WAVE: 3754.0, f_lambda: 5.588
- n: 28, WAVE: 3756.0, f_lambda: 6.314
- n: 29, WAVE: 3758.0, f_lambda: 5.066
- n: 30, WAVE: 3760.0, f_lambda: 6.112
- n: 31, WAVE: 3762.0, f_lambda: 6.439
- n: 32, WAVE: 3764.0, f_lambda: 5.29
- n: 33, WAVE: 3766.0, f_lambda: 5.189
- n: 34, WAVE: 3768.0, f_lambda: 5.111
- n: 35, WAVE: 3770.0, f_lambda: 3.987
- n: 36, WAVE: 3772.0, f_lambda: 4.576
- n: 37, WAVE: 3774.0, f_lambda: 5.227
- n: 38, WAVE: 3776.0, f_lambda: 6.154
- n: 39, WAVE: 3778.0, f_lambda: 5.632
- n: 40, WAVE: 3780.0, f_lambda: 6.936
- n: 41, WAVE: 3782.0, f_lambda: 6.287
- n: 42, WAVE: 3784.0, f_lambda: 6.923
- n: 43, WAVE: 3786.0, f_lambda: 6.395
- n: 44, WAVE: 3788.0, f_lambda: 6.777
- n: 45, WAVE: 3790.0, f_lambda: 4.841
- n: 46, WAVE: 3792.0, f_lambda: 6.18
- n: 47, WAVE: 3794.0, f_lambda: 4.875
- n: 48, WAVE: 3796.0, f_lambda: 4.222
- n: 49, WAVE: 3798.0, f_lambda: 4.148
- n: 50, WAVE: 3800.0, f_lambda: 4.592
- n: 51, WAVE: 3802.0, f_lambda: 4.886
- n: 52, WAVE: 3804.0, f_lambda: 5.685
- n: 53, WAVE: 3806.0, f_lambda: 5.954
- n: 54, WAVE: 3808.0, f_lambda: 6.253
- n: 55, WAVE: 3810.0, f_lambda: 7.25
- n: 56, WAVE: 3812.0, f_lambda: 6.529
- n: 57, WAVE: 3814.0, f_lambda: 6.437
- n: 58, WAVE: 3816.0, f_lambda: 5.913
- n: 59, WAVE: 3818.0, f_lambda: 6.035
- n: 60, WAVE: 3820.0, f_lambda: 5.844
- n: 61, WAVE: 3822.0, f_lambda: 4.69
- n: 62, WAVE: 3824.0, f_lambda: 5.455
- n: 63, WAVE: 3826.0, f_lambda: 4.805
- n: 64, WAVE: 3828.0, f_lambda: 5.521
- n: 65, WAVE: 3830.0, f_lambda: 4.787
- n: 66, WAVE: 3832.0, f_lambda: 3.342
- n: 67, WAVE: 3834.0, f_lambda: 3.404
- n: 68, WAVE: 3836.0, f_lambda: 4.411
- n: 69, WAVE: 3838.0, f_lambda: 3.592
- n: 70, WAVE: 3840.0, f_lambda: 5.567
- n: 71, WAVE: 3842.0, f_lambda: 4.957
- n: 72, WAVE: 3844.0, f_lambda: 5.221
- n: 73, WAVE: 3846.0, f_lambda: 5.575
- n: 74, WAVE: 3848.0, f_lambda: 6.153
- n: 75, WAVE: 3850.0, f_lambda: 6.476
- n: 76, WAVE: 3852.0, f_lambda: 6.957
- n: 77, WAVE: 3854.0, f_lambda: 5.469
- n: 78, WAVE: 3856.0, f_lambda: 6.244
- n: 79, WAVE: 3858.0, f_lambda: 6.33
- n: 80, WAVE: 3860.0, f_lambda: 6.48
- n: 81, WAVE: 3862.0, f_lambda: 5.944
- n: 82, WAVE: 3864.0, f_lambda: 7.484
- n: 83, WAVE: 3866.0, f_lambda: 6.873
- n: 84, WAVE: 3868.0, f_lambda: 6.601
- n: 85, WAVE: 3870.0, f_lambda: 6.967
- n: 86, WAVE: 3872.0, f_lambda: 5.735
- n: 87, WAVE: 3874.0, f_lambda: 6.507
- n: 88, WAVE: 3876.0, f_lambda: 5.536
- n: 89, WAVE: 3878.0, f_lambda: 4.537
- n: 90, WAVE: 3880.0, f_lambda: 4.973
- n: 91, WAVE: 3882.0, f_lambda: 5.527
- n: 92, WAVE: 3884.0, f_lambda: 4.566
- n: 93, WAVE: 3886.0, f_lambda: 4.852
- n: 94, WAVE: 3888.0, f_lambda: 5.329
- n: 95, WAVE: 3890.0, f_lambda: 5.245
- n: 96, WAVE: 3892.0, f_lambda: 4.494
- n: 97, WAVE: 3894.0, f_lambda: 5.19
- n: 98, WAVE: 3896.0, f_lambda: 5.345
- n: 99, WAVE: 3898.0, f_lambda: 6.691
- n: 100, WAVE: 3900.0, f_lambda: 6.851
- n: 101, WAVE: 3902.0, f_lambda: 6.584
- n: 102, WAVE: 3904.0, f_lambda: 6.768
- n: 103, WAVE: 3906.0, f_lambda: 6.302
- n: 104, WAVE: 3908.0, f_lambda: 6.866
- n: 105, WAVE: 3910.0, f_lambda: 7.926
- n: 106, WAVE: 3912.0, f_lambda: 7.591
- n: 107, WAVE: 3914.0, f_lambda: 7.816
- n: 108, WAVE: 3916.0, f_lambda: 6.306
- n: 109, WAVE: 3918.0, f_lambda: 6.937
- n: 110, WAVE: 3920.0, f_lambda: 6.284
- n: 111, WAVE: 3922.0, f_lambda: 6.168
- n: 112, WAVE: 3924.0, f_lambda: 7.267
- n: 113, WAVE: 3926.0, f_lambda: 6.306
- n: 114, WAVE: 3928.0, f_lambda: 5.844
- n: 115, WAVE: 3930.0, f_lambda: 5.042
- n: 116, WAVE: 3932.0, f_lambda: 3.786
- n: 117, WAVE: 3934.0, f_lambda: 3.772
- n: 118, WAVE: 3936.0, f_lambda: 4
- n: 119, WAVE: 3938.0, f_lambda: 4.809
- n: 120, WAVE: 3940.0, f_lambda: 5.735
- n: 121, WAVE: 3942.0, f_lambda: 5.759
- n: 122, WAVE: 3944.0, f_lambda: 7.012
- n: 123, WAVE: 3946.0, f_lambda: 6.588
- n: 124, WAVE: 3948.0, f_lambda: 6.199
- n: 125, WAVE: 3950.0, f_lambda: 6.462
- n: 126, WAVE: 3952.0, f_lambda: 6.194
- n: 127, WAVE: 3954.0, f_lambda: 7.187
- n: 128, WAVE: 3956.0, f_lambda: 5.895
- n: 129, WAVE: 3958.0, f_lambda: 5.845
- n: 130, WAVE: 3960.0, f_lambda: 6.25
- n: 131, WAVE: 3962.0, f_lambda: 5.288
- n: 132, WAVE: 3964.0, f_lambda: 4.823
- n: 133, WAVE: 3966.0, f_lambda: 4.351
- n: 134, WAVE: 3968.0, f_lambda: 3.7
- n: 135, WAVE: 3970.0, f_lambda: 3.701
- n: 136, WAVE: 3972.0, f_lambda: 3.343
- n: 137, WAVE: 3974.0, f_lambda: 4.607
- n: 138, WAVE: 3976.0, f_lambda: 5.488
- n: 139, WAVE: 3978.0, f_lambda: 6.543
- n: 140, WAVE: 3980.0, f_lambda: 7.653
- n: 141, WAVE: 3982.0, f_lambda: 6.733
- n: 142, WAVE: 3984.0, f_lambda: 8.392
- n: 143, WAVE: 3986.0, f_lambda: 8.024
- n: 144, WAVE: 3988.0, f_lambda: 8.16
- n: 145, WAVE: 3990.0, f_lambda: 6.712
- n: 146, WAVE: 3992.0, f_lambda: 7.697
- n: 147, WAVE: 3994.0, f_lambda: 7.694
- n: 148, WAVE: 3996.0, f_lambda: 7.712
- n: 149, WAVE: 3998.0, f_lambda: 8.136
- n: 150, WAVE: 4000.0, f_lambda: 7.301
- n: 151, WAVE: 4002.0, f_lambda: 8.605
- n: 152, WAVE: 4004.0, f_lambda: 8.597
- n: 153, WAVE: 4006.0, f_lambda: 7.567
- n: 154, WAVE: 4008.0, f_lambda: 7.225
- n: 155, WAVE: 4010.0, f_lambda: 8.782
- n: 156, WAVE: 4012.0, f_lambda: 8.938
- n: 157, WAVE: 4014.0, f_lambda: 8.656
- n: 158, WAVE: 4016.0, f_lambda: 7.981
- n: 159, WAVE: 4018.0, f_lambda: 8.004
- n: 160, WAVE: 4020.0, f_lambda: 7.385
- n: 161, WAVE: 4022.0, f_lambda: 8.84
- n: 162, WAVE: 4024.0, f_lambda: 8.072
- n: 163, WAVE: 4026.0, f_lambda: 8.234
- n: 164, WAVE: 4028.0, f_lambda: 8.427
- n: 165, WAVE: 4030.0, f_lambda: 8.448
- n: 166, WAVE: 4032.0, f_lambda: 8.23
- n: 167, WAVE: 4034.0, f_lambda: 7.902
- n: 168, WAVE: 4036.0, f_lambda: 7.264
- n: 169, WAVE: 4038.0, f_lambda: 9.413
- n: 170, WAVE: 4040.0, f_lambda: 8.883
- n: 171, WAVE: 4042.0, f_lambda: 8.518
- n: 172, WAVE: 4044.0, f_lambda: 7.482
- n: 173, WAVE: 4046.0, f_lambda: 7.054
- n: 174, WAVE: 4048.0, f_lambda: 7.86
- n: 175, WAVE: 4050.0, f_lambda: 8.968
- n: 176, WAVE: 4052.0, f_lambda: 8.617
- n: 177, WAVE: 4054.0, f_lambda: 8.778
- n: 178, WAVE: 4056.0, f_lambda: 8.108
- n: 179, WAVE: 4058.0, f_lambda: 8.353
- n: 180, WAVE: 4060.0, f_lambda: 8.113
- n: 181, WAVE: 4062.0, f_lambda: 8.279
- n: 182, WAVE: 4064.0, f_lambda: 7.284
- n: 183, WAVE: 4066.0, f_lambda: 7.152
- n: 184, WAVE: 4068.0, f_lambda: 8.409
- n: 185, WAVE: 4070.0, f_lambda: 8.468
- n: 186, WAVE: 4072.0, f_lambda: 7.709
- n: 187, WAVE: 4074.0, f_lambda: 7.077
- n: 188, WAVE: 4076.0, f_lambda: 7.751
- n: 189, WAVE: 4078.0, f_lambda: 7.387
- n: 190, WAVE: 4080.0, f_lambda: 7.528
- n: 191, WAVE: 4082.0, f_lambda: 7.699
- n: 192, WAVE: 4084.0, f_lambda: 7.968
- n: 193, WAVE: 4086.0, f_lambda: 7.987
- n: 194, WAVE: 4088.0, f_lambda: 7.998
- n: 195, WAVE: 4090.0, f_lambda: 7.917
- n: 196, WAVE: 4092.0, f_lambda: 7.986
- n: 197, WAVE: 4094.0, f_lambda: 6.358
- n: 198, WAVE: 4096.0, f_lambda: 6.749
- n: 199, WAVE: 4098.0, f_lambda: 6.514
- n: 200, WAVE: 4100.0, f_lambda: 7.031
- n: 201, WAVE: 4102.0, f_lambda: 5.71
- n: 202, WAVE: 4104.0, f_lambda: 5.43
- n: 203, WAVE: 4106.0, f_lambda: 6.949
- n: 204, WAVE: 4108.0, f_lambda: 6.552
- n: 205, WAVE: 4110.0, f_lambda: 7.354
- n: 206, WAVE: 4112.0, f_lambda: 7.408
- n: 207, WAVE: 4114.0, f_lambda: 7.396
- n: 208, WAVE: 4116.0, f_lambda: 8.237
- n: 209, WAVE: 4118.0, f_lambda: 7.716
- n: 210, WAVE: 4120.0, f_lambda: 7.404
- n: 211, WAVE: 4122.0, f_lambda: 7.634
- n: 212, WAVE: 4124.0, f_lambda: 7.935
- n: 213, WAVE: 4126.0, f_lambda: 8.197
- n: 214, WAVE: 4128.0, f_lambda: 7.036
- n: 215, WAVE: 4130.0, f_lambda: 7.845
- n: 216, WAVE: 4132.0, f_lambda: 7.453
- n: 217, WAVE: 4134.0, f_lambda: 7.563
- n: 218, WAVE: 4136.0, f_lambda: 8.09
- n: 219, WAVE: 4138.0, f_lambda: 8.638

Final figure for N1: -0.16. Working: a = 0.3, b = 0.35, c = 0.158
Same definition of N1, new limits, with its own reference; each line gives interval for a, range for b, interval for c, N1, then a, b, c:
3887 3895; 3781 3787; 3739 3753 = -0.37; -0.1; 0.31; -0.018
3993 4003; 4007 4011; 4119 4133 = -0.16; 0.3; 0.32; 0.157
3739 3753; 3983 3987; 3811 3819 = -0.62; 0.0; 0.38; 0.215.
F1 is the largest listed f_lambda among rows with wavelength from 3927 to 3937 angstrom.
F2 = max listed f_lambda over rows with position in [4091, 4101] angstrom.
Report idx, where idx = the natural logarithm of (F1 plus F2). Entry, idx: 2.63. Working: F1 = 5.844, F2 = 7.986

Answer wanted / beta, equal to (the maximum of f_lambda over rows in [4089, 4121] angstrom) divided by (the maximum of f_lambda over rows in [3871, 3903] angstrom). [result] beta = 1.20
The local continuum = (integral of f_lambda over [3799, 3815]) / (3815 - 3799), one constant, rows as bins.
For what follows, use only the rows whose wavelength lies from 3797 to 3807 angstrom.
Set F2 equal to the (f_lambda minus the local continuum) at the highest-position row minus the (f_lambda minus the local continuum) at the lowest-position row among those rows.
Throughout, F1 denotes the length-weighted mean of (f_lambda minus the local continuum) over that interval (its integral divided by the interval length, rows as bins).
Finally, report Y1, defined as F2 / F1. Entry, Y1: -2.0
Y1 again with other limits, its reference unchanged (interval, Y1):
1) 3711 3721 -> -0.5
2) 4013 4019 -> -0.3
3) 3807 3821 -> -1.1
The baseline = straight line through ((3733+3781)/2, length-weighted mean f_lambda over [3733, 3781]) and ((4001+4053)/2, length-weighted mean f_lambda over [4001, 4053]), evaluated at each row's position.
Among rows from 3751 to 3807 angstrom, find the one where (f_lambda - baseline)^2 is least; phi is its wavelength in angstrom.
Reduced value 3764.0 angstrom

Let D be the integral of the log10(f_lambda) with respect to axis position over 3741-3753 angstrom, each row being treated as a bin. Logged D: 7.7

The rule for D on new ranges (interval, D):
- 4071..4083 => 10.5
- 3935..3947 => 8.9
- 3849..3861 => 9.6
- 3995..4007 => 10.8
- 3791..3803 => 8.1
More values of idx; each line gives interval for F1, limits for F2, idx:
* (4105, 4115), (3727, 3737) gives 2.81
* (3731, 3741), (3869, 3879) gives 2.57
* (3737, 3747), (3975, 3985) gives 2.67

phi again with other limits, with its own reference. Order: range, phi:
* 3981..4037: 4026.0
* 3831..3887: 3874.0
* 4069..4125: 4070.0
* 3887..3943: 3900.0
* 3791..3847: 3816.0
